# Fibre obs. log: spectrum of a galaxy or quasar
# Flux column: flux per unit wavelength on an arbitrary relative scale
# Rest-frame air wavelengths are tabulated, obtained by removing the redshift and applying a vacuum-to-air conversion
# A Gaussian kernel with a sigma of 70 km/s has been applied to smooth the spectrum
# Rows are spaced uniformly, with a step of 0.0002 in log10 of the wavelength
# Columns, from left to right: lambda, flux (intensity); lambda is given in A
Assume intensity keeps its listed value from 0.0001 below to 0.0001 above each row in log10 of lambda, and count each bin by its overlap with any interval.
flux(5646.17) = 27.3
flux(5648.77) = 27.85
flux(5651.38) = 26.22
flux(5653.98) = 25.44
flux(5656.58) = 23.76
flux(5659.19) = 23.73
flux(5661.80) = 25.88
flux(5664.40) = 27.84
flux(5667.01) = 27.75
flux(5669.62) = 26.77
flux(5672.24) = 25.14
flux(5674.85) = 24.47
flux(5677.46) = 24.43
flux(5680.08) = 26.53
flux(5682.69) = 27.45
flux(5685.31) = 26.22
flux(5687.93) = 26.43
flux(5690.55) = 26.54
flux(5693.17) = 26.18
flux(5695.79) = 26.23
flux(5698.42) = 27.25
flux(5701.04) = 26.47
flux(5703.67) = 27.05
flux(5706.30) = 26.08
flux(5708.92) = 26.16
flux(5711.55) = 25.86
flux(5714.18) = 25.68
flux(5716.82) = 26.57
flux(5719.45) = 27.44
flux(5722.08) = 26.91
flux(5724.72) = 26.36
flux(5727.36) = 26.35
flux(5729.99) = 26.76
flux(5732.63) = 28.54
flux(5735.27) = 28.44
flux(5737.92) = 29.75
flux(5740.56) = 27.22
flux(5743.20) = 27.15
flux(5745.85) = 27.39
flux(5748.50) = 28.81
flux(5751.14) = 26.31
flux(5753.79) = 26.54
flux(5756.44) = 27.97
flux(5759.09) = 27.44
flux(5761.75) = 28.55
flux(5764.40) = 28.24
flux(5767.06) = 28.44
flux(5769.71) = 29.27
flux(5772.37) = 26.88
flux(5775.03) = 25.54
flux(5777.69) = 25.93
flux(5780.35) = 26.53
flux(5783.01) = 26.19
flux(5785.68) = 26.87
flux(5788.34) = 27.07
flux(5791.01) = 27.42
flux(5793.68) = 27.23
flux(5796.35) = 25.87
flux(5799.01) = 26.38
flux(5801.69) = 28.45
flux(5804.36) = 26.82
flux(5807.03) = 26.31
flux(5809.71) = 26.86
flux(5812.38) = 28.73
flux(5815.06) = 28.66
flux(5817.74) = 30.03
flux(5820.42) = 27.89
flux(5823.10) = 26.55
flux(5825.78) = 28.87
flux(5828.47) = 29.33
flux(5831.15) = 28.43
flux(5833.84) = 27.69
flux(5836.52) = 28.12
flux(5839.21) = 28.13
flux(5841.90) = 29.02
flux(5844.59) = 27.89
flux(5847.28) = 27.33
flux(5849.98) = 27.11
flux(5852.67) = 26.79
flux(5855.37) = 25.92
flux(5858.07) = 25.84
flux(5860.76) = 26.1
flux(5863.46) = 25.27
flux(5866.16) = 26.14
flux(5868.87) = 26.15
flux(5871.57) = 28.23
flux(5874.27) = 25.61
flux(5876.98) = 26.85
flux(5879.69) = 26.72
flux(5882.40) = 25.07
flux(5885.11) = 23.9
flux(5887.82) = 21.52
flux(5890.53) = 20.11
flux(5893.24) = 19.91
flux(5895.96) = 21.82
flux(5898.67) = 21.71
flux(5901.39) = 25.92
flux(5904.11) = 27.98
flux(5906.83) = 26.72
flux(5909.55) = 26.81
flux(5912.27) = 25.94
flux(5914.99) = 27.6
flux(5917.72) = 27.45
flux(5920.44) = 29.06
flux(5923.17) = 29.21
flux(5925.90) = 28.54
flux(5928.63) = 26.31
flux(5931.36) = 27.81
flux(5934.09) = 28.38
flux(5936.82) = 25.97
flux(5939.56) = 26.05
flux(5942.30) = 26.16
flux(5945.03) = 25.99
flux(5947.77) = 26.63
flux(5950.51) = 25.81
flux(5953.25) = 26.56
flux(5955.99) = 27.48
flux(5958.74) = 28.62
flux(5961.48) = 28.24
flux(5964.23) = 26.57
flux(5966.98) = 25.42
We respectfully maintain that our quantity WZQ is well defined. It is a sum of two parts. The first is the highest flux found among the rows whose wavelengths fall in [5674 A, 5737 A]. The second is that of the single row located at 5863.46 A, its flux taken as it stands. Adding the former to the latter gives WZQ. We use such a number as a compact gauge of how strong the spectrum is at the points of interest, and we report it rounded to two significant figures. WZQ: 54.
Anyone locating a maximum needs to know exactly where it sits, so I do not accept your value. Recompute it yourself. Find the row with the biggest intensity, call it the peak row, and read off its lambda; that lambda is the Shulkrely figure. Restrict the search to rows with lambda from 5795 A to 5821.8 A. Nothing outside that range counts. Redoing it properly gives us 5817.74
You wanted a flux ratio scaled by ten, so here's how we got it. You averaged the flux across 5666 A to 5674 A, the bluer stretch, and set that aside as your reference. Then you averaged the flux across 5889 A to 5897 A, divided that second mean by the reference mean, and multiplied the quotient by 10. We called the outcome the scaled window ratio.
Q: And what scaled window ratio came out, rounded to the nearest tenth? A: 7.8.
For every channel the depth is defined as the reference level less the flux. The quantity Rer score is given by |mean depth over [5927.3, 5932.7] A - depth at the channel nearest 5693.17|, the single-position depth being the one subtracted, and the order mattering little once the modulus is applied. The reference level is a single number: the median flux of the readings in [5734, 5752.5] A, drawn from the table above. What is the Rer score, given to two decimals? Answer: 0.88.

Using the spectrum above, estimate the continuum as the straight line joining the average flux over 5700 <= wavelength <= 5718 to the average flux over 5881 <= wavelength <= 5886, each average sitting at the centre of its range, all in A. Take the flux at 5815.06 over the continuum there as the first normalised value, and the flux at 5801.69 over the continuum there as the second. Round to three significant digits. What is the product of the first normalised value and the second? 1.28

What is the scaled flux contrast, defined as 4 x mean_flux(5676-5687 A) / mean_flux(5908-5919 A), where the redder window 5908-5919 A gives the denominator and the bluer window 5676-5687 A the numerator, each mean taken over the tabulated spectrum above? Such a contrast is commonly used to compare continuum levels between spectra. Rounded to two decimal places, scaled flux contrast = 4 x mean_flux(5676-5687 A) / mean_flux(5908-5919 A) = 3.88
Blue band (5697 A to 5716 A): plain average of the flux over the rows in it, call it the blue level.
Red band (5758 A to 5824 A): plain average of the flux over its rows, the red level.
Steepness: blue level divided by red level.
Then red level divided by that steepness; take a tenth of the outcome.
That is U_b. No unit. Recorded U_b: 2.84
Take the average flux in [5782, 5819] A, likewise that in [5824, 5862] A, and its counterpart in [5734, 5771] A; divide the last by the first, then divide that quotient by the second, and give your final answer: 0.037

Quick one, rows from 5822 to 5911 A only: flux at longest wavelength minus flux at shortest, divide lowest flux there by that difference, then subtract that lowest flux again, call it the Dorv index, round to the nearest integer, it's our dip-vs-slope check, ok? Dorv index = 57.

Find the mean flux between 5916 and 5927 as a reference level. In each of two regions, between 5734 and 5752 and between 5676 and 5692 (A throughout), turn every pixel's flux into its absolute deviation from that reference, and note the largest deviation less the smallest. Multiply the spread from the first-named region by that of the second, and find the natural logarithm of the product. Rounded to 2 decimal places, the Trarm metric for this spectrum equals 1.86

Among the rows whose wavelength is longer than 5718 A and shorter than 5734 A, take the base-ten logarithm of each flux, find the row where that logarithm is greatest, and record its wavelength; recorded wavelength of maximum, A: 5732.63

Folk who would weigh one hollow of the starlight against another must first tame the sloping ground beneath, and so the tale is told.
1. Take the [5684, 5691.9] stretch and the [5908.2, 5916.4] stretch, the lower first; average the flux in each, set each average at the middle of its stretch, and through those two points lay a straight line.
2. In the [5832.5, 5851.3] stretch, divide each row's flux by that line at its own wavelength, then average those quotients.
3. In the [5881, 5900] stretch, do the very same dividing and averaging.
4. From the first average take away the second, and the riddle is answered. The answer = 0.22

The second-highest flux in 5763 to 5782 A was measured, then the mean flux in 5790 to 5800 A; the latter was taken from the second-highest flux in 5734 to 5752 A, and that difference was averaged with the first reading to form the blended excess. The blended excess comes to 15.3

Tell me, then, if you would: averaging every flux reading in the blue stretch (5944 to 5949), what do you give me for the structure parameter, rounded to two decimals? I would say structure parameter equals 26.31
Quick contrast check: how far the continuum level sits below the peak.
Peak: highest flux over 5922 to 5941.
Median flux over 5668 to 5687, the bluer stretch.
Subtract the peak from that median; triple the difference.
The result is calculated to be -9.0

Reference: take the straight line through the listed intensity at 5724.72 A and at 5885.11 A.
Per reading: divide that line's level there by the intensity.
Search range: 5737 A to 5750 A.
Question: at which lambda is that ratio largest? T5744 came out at 5743.20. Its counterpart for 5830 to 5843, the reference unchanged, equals 5833.84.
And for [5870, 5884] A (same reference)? 5882.40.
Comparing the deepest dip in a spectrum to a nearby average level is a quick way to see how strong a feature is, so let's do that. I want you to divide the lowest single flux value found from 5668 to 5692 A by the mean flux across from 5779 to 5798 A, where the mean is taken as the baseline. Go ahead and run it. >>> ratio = 0.91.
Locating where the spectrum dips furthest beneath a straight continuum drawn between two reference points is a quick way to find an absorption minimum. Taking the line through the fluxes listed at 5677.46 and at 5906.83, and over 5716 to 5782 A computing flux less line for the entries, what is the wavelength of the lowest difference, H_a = 5775.03 A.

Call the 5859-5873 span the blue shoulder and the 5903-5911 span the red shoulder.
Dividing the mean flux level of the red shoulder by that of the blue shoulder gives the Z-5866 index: 1.03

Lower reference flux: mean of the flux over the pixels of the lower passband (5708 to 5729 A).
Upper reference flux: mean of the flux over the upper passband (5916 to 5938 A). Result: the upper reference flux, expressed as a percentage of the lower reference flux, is 105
